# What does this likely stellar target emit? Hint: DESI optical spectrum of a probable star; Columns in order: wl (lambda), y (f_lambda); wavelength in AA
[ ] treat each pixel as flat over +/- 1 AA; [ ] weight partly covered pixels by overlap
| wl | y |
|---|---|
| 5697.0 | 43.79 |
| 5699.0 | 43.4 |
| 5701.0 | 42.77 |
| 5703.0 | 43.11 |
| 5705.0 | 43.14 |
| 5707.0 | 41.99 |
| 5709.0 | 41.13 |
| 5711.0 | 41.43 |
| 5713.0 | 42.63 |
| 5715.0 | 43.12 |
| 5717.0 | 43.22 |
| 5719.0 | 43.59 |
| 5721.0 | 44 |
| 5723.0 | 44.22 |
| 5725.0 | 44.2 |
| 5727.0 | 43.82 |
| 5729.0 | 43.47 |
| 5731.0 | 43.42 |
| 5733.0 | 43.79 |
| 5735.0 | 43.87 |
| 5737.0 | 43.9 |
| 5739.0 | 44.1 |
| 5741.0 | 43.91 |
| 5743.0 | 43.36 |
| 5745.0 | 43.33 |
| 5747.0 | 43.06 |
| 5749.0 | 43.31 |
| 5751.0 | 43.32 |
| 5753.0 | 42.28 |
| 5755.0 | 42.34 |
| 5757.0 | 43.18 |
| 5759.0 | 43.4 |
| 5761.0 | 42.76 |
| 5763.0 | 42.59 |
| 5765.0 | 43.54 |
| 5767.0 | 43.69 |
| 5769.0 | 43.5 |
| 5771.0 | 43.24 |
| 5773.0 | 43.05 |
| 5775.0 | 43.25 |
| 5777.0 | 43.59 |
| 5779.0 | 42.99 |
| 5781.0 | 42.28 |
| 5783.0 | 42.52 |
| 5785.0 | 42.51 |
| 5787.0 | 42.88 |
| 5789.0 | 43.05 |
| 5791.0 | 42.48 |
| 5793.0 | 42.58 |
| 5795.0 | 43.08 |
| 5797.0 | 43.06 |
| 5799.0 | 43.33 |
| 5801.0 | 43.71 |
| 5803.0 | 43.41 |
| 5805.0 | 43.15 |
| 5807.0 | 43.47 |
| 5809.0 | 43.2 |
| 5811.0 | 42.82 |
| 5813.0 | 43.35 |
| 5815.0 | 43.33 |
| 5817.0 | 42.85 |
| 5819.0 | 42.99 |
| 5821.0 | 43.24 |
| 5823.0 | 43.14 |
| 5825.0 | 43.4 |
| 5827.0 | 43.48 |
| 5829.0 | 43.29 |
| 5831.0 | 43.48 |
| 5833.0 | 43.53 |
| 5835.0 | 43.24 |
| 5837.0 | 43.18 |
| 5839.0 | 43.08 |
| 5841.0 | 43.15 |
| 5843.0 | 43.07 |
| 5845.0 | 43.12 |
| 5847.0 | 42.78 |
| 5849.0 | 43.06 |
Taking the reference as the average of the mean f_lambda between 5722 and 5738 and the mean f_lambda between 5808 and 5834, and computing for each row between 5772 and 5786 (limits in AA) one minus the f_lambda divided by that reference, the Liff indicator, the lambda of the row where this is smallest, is 5777.0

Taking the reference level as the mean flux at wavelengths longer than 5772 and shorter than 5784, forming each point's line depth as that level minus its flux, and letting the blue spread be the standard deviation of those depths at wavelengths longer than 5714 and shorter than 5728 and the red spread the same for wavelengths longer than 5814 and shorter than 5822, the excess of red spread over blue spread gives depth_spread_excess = -0.22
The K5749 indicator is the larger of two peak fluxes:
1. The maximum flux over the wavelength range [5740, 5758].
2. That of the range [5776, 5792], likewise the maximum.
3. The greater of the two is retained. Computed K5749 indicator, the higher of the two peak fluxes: 43.9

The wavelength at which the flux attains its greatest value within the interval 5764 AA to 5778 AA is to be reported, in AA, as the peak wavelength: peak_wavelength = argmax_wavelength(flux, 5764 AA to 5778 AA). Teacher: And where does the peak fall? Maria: 5767.0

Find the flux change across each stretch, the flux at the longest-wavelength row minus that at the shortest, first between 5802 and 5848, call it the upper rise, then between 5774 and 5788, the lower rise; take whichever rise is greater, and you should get -0.4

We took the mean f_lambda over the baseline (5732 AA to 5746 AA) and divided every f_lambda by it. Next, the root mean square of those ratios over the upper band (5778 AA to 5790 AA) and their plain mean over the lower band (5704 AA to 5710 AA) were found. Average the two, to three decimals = 0.969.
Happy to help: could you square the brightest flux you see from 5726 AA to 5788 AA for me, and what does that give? 1945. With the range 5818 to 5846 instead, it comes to 1895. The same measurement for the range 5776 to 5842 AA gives 1911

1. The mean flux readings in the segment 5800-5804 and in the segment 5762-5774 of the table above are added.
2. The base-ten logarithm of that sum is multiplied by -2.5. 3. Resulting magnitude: -4.85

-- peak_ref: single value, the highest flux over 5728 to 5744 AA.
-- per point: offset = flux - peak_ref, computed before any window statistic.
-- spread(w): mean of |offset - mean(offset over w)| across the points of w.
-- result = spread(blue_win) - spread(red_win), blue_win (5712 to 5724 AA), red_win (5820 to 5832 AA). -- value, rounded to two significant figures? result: 0.36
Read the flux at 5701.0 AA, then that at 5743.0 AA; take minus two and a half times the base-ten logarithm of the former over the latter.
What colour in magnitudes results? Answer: 0.01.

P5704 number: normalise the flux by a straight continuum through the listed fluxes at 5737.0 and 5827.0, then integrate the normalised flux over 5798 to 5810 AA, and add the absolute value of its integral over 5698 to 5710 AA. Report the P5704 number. 23.5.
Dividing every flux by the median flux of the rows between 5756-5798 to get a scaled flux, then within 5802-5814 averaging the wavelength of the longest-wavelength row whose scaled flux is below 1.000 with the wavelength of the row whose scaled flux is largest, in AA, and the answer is 5809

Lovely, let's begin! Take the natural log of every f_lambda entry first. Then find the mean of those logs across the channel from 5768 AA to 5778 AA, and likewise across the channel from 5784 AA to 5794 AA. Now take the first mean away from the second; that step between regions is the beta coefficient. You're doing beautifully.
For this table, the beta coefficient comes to -0.015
